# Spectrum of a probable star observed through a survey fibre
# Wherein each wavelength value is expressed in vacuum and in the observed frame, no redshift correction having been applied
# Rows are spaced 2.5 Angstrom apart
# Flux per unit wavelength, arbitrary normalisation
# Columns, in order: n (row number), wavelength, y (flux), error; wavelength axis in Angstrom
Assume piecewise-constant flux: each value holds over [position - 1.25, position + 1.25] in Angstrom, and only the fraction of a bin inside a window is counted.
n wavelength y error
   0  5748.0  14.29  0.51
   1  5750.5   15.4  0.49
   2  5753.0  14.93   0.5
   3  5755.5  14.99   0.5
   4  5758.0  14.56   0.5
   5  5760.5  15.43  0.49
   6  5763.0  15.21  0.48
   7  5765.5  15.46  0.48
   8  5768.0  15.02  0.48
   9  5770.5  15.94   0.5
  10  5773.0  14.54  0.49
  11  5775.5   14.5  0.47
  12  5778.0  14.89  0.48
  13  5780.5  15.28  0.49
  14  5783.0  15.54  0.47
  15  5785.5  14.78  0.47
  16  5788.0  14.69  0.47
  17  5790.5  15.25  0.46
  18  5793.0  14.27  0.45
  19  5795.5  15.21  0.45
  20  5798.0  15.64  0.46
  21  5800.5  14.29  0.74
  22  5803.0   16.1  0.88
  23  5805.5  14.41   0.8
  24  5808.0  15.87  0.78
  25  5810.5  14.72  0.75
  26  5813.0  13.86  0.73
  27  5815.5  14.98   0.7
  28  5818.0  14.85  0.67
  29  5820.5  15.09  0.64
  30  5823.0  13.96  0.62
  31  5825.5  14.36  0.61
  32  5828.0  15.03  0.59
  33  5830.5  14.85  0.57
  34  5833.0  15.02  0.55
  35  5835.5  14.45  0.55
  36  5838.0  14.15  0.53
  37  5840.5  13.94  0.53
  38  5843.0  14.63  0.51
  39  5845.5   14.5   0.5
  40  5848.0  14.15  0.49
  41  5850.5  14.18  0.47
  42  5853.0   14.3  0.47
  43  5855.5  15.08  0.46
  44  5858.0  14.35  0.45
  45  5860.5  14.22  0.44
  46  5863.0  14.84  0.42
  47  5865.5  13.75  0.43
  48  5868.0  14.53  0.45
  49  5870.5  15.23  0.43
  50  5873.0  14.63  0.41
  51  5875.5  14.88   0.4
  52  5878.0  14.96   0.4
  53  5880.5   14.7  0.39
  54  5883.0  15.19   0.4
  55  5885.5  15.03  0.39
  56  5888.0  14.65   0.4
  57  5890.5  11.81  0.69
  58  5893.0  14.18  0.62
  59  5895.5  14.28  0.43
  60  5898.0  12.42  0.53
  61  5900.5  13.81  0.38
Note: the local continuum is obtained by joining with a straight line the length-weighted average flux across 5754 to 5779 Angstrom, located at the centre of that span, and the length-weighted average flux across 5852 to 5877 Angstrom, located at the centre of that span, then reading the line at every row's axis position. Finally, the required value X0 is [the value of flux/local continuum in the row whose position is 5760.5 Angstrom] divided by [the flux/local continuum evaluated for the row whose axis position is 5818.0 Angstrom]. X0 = 1.02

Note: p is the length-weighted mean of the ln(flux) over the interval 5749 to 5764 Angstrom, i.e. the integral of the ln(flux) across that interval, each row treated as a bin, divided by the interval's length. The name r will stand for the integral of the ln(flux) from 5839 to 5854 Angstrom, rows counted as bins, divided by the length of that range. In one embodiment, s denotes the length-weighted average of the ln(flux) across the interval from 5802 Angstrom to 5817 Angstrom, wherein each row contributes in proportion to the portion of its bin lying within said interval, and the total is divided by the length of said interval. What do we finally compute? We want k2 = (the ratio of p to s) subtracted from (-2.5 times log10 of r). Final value -2.065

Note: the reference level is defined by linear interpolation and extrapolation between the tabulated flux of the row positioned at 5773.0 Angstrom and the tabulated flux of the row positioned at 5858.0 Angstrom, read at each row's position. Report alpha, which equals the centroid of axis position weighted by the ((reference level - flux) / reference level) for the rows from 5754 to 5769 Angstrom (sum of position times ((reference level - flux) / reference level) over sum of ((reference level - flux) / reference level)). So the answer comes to 5762.8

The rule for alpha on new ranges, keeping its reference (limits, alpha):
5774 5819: 5796.4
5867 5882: 5874.5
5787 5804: 5797.9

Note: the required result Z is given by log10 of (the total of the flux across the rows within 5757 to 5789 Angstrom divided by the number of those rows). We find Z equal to 1.18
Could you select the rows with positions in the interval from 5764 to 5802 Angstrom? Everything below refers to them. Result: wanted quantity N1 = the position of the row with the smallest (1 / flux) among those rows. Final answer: 5770.5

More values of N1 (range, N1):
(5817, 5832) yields 5820.5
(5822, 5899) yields 5870.5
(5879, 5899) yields 5883.0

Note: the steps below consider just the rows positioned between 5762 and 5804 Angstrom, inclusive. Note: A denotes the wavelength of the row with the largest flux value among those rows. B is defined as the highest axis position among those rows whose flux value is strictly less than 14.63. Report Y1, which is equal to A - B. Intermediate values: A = 5803.0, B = 5800.5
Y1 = 2.5 Angstrom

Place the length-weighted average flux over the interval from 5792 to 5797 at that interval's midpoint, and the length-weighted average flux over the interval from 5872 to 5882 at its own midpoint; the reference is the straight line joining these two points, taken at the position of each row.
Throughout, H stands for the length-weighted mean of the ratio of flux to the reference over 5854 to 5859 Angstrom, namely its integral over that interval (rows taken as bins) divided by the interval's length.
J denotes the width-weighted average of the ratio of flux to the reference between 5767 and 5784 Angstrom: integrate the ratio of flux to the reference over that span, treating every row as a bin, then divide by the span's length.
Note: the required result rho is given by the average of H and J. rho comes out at 1.01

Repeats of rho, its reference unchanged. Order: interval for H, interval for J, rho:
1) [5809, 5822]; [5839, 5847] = 0.98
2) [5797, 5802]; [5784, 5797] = 1.01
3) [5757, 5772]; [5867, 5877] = 1.02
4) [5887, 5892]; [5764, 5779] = 0.95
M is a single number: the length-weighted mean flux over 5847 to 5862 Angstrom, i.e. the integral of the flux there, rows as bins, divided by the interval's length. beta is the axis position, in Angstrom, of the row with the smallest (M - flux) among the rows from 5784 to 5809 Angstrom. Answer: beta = 5803.0 Angstrom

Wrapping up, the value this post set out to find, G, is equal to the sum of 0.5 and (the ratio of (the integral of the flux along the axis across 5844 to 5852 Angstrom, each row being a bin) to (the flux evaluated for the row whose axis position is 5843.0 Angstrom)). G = 8.31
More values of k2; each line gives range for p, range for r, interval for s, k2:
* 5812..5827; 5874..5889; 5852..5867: -2.082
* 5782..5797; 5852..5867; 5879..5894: -2.085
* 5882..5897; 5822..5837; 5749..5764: -2.046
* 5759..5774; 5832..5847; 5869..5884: -2.074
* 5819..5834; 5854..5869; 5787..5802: -2.062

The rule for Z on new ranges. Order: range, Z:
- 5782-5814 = 1.18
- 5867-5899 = 1.16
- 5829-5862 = 1.16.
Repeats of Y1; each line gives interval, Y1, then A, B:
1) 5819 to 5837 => -15.0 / 5820.5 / 5835.5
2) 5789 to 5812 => -2.5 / 5803.0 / 5805.5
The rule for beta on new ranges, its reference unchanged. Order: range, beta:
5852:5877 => 5870.5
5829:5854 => 5833.0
